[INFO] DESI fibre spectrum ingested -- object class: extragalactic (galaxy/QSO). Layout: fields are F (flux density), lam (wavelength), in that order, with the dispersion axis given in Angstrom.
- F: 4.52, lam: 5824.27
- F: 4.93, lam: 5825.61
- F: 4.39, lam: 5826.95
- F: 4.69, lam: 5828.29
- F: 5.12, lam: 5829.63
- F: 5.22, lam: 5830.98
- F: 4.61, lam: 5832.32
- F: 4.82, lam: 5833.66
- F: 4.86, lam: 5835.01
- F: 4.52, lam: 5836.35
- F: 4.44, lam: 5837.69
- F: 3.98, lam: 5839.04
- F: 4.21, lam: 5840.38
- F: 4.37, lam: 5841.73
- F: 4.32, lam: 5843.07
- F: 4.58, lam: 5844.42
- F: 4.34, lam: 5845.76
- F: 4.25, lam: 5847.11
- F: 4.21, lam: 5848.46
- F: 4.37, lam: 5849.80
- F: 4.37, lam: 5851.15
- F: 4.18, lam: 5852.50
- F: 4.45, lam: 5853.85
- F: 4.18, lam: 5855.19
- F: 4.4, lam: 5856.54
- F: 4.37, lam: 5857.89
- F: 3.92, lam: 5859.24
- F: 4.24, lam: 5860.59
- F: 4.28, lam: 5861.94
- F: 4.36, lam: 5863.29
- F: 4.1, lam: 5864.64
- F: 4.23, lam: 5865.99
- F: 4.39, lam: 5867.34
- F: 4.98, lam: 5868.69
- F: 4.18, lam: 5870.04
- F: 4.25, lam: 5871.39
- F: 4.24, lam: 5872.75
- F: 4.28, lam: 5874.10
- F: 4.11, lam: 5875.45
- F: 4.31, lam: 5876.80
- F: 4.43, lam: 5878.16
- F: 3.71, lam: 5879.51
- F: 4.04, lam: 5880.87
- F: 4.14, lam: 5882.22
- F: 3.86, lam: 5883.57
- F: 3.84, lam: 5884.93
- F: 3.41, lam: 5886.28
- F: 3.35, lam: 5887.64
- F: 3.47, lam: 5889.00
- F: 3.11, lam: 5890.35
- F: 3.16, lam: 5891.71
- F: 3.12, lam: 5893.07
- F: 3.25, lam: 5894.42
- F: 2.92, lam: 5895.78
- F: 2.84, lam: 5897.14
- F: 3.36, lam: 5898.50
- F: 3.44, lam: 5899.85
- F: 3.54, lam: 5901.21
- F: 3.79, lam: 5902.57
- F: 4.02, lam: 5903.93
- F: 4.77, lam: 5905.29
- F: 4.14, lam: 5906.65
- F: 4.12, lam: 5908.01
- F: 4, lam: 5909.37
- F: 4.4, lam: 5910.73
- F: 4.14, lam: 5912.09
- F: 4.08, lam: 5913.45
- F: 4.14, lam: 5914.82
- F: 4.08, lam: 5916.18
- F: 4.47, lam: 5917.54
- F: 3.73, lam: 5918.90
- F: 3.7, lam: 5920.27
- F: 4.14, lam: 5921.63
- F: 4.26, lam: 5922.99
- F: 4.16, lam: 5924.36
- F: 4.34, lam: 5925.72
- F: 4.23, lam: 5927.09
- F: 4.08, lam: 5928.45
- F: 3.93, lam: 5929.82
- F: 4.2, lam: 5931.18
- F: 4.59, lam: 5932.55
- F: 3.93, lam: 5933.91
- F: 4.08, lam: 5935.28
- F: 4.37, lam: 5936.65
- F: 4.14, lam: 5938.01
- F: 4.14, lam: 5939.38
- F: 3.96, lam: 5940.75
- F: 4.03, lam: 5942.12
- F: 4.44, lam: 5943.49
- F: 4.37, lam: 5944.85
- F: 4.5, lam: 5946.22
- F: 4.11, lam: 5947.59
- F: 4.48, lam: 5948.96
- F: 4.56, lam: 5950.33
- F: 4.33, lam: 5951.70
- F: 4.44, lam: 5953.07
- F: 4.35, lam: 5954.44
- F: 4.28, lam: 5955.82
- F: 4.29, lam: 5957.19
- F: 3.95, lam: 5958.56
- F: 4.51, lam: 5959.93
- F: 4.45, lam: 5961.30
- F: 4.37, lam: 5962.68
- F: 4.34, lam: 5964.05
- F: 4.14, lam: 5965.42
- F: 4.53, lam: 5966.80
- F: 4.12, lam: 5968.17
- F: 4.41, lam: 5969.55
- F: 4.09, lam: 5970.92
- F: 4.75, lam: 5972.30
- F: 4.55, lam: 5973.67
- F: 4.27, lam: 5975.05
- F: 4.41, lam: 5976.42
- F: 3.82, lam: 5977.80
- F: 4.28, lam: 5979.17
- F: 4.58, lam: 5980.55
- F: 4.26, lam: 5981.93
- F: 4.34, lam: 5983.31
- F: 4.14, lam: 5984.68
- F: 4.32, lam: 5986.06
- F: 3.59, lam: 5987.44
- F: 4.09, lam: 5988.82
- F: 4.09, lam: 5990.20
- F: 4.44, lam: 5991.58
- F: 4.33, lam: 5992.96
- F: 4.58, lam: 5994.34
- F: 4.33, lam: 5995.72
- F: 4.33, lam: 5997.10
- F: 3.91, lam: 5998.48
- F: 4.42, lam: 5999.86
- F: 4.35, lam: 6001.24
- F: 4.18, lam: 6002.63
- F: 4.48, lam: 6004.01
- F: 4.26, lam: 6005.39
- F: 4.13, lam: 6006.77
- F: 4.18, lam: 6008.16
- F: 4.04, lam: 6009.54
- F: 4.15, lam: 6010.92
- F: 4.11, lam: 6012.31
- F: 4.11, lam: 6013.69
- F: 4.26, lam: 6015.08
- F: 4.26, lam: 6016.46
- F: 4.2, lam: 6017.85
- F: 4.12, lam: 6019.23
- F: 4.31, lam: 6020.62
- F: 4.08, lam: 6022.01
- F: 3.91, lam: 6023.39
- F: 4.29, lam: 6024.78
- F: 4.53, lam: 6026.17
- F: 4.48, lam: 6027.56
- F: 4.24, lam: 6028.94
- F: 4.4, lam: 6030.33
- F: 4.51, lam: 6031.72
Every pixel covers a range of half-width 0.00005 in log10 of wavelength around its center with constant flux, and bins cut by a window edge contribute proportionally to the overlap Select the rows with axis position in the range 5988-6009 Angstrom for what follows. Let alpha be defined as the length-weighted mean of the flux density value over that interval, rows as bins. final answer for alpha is 4.27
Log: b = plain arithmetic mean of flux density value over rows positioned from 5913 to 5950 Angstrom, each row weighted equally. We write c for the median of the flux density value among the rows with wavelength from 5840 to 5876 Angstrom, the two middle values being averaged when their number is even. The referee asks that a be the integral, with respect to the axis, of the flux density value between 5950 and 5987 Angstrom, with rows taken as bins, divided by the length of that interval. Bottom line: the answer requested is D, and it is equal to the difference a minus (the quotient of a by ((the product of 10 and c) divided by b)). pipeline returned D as 3.90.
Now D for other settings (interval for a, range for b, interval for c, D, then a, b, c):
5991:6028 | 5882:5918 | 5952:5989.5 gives 3.88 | 4.25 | 3.739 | 4.32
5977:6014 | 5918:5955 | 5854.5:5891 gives 3.79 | 4.22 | 4.207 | 4.18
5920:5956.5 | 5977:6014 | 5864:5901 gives 3.77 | 4.23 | 4.216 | 3.86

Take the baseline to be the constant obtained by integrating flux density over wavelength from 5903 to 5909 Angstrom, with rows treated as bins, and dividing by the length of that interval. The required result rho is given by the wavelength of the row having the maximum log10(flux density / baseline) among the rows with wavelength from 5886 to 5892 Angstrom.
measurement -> 5889.00 Angstrom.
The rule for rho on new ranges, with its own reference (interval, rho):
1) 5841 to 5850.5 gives 5844.42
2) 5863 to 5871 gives 5868.69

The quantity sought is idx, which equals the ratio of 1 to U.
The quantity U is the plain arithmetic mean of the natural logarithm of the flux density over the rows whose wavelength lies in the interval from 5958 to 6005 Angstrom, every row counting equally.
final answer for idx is 0.69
